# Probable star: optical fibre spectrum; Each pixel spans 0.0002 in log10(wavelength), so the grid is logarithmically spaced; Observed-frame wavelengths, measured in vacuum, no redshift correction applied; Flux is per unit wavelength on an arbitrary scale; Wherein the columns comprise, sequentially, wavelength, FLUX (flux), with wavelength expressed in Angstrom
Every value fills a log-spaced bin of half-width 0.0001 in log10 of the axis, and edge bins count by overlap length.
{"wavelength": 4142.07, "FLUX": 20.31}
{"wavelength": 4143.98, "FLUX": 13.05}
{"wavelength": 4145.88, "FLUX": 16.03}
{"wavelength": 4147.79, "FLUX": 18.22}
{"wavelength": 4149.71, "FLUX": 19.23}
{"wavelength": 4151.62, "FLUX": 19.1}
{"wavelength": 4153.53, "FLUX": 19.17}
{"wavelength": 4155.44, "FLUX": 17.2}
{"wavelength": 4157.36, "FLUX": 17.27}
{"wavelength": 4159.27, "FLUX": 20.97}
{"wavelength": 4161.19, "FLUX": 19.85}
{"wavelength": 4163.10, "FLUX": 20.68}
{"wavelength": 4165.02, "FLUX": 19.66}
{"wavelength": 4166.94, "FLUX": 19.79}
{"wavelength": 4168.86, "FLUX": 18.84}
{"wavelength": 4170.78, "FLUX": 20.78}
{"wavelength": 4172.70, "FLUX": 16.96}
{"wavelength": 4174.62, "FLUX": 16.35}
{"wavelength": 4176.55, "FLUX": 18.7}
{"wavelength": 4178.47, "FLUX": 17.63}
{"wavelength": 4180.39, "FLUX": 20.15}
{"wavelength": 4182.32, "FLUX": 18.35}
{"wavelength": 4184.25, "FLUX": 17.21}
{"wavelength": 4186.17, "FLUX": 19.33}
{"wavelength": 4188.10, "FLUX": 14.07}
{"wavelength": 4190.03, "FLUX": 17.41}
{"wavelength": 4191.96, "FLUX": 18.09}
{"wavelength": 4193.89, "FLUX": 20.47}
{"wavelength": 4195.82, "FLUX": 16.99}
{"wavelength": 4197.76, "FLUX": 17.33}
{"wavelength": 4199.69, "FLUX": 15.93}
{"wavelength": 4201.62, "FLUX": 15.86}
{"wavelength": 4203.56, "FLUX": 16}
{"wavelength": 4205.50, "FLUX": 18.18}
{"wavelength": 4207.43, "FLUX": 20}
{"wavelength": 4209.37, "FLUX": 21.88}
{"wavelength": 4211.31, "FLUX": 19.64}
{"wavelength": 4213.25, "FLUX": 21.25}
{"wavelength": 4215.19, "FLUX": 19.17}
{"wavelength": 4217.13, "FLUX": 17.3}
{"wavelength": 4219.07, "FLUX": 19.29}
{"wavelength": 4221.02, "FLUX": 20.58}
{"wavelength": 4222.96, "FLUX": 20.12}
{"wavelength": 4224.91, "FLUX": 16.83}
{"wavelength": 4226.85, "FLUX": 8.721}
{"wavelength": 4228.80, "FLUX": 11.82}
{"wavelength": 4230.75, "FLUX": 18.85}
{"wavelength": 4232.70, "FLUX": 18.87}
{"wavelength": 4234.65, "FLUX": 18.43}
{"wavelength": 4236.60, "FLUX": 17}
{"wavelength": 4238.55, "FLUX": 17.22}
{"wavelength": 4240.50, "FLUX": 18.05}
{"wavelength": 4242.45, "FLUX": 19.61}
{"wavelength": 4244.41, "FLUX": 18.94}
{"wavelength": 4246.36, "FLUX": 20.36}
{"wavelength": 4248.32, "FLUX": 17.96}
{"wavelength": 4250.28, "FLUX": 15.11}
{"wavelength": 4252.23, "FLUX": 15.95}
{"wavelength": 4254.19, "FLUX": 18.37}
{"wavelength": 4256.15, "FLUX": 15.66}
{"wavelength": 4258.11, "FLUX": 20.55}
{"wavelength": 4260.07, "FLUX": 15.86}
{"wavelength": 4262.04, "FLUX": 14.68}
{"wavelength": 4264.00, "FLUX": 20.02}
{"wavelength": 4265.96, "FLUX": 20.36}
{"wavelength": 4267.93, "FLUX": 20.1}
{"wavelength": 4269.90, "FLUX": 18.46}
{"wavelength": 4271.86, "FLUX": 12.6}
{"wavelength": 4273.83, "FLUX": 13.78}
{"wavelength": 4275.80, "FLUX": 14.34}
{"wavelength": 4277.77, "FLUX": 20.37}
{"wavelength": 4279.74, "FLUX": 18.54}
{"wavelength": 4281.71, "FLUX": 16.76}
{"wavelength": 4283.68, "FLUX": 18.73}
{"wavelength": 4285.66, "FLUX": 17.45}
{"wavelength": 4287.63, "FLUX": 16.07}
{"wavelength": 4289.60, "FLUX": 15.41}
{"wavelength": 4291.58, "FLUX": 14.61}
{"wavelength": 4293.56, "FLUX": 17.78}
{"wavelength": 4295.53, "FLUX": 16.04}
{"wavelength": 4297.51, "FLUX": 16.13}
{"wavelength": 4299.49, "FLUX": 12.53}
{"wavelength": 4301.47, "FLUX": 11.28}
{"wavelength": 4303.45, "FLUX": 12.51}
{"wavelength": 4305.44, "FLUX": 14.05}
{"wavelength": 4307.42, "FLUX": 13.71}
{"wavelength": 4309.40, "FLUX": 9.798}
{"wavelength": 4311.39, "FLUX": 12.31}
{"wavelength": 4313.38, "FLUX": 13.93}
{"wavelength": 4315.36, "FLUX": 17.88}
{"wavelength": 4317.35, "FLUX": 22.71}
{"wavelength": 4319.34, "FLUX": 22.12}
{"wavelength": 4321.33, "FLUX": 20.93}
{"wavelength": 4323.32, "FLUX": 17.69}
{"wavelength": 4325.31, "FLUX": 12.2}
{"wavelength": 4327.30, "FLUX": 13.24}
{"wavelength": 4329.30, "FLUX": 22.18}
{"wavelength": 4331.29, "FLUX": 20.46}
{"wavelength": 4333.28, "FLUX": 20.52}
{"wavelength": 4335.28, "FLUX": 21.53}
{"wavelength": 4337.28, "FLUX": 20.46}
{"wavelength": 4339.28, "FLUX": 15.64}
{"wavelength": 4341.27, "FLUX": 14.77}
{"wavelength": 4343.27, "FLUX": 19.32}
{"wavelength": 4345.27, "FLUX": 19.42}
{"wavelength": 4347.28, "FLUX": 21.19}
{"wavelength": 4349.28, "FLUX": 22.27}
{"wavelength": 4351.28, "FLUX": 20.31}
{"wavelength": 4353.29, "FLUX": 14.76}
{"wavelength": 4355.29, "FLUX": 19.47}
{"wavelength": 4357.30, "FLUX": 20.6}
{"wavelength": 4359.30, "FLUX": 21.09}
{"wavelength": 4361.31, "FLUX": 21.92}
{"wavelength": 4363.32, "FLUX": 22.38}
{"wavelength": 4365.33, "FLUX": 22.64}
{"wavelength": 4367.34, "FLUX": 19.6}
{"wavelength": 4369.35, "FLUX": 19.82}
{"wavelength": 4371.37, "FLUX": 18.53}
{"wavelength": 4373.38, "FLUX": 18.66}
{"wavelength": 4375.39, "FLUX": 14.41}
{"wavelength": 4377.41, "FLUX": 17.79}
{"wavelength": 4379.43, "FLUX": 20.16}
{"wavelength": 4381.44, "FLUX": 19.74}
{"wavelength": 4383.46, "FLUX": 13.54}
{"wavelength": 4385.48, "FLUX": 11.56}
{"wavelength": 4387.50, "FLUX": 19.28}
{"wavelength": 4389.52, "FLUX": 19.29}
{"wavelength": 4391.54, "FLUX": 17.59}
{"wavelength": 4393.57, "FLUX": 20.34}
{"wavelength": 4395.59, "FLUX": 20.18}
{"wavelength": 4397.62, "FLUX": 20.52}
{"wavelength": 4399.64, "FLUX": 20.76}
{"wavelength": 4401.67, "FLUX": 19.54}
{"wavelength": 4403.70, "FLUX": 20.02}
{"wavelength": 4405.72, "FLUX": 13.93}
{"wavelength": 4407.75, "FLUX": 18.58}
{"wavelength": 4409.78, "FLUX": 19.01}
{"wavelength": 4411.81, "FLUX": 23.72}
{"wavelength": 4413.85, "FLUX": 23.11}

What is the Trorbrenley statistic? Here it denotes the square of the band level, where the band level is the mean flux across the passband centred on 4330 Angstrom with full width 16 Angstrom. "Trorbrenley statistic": 344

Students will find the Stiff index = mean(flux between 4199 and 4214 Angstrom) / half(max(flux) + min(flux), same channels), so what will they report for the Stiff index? 0.99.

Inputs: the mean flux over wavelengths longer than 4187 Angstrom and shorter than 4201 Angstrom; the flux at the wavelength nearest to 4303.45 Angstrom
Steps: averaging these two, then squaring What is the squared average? 220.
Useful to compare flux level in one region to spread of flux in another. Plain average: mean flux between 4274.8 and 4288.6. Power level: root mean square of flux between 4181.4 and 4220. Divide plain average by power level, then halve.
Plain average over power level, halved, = 0.48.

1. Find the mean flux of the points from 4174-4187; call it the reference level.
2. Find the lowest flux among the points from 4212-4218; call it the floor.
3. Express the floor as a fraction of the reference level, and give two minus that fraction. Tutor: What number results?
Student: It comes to 1.05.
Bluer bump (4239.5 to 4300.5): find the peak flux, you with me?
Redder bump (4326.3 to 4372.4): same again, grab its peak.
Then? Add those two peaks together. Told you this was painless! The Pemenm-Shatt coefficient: 43.2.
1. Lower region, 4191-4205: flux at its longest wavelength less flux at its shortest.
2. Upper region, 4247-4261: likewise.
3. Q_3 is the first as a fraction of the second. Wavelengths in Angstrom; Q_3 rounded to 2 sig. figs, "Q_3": 1.0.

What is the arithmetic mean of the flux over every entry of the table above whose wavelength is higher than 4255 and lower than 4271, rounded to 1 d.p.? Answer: 18.2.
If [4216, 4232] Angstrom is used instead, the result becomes 16.7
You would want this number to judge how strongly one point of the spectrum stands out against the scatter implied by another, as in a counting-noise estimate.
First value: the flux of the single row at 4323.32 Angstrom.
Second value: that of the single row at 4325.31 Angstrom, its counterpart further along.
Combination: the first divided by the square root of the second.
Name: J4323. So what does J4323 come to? 5.1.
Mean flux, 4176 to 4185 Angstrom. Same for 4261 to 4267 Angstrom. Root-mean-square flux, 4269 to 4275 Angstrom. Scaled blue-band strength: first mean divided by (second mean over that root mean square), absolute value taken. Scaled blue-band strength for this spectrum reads 15.2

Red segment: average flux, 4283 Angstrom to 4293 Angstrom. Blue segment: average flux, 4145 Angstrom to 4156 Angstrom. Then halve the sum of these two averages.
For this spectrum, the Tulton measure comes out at 17.3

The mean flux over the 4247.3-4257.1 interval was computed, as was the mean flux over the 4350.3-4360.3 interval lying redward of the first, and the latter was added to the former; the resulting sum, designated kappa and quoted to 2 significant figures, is 36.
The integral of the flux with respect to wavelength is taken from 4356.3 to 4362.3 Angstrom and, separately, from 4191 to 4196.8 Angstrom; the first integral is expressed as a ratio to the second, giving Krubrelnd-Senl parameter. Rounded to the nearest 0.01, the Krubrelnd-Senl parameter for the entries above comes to 1.19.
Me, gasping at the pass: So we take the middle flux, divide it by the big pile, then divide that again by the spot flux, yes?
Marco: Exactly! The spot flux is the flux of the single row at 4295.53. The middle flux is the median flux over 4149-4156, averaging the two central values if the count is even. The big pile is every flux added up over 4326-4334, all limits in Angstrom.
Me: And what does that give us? 0.0156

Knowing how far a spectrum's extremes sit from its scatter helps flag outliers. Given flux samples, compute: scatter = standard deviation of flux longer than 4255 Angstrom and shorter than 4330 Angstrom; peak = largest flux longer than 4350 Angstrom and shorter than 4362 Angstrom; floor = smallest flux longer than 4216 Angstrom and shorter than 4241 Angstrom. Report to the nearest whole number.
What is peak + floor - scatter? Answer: 27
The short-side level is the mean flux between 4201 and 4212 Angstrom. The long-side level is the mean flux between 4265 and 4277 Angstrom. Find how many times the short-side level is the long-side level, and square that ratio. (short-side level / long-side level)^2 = 1.25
